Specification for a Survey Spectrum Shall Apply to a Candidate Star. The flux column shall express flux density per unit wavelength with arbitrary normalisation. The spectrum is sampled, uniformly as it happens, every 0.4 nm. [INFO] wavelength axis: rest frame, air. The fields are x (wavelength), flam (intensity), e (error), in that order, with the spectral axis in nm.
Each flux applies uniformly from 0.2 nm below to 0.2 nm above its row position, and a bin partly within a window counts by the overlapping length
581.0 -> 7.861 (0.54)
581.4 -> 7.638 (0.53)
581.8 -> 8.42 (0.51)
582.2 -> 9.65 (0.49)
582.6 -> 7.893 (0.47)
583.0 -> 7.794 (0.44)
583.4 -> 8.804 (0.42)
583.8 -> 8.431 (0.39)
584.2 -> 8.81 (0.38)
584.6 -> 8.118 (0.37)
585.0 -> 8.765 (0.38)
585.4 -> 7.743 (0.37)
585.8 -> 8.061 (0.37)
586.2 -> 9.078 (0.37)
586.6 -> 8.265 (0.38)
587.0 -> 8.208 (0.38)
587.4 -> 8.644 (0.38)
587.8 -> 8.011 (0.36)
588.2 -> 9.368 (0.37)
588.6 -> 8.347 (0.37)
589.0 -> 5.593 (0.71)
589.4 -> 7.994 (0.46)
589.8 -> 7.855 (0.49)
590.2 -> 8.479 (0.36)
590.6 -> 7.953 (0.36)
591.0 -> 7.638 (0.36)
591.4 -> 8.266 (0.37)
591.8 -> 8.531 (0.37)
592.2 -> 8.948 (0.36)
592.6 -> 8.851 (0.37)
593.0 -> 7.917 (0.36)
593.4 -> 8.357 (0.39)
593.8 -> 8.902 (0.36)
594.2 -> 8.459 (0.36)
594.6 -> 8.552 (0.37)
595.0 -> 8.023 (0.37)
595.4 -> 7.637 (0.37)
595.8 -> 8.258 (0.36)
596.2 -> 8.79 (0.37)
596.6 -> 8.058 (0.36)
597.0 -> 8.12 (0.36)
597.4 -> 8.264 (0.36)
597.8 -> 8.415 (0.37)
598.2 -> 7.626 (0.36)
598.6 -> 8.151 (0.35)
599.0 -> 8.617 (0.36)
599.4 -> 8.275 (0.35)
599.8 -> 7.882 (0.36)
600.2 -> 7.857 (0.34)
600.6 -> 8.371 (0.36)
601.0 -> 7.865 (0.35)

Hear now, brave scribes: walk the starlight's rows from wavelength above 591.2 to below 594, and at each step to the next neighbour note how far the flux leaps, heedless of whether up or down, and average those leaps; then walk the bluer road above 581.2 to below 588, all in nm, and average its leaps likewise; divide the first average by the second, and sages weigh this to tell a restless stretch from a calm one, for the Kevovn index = 0.64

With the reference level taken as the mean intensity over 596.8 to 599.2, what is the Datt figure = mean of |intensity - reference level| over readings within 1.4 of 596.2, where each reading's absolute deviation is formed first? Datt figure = 0.239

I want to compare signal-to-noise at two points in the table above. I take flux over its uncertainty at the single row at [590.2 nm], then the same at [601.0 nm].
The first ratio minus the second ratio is 1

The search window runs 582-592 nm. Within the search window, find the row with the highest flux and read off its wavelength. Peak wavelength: 582.2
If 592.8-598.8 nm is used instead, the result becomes 593.8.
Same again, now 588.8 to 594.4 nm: 592.2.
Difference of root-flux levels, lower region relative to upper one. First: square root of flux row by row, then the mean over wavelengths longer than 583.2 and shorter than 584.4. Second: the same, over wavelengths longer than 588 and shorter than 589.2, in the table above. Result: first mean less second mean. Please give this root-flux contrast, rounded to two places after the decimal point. 0.17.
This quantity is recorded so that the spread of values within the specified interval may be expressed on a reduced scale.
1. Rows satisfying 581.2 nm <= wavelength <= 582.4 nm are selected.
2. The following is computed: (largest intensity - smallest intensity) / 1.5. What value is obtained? 1.3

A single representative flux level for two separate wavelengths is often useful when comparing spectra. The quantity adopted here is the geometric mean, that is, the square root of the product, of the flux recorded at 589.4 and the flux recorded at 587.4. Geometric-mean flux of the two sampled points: 8.31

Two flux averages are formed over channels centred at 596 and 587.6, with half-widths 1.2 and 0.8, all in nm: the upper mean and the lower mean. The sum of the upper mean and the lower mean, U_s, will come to 16.7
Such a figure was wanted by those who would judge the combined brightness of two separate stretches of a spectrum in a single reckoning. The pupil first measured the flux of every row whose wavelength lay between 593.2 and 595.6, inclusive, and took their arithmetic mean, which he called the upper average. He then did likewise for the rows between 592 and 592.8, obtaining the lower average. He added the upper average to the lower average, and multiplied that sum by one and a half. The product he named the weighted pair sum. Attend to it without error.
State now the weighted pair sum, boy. 25.83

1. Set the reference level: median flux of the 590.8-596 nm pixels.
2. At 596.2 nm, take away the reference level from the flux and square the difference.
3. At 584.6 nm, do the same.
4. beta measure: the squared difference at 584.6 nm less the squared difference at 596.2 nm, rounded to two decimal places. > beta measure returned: -0.13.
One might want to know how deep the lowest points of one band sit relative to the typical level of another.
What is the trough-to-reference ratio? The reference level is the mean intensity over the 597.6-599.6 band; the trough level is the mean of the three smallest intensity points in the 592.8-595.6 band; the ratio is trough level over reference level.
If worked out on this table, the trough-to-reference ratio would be 0.96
